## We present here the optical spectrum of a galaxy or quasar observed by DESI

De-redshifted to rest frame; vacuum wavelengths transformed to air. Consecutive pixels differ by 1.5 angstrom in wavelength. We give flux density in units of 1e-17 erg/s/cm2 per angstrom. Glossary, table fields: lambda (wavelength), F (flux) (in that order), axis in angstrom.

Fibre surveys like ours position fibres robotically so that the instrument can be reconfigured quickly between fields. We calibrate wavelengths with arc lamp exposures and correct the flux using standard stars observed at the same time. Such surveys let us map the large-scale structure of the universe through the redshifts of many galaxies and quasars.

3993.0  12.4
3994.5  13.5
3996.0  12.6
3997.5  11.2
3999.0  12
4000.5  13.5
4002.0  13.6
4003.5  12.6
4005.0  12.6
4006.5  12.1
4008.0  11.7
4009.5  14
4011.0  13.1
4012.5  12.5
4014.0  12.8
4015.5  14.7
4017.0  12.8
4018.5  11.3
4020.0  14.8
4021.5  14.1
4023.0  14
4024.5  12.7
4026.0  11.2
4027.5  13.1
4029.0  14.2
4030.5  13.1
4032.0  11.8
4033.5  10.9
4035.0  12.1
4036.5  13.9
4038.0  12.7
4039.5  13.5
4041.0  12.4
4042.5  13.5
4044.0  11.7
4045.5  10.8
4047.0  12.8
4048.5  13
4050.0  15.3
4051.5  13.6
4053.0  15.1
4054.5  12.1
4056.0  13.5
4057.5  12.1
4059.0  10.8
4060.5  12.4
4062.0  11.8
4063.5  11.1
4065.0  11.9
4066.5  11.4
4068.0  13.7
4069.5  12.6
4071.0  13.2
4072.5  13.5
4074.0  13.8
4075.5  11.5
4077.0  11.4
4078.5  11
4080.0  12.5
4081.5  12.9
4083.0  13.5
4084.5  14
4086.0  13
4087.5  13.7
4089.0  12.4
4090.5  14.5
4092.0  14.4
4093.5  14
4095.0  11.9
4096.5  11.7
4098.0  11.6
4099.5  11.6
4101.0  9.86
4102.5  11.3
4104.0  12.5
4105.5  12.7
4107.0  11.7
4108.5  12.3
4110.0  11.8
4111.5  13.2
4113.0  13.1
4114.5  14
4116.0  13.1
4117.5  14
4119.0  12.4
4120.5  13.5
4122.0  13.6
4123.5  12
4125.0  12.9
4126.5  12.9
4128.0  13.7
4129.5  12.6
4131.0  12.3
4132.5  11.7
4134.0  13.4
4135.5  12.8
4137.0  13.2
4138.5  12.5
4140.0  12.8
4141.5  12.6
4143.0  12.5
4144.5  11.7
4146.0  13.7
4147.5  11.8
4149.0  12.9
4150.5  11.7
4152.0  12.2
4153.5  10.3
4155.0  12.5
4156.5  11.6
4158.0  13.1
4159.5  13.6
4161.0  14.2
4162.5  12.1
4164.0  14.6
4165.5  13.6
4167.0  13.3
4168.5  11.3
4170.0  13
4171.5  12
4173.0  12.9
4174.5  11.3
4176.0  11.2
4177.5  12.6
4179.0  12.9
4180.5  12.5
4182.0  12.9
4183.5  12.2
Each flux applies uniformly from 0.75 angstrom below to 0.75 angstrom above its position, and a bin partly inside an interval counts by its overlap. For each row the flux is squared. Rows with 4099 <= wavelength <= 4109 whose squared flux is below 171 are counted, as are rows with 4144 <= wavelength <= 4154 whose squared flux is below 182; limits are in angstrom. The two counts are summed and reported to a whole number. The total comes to 13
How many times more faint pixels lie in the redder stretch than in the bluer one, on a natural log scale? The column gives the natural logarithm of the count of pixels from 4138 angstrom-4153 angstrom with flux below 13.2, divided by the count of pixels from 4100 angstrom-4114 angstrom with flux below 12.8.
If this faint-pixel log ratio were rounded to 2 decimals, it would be 0.25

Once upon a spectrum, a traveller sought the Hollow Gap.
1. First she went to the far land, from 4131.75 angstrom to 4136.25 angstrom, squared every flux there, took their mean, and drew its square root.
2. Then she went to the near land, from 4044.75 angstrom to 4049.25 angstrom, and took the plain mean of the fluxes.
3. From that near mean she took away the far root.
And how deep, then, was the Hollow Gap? -0.45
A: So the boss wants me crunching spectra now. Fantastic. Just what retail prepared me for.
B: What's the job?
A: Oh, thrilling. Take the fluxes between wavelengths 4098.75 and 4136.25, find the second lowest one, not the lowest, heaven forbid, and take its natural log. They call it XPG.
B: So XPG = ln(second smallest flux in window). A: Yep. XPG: 2.42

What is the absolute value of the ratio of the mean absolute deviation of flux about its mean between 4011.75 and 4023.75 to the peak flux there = 0.069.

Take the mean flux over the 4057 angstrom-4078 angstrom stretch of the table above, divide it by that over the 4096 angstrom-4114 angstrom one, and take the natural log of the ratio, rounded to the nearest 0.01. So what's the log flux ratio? 0.02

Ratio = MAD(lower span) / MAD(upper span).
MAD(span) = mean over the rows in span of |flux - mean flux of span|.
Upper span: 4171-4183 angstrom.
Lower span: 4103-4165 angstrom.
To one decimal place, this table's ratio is 1.1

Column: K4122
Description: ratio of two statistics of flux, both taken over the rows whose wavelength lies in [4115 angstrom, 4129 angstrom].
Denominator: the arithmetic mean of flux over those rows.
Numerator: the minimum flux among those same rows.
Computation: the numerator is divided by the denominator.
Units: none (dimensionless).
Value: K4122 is 0.914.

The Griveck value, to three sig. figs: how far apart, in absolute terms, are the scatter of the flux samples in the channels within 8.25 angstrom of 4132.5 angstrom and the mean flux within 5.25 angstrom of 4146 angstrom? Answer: 11.9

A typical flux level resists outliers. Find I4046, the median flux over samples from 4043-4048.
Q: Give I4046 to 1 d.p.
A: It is 11.7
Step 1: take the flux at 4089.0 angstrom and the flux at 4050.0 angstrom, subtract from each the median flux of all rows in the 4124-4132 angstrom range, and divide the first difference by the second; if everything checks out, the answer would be -0.2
